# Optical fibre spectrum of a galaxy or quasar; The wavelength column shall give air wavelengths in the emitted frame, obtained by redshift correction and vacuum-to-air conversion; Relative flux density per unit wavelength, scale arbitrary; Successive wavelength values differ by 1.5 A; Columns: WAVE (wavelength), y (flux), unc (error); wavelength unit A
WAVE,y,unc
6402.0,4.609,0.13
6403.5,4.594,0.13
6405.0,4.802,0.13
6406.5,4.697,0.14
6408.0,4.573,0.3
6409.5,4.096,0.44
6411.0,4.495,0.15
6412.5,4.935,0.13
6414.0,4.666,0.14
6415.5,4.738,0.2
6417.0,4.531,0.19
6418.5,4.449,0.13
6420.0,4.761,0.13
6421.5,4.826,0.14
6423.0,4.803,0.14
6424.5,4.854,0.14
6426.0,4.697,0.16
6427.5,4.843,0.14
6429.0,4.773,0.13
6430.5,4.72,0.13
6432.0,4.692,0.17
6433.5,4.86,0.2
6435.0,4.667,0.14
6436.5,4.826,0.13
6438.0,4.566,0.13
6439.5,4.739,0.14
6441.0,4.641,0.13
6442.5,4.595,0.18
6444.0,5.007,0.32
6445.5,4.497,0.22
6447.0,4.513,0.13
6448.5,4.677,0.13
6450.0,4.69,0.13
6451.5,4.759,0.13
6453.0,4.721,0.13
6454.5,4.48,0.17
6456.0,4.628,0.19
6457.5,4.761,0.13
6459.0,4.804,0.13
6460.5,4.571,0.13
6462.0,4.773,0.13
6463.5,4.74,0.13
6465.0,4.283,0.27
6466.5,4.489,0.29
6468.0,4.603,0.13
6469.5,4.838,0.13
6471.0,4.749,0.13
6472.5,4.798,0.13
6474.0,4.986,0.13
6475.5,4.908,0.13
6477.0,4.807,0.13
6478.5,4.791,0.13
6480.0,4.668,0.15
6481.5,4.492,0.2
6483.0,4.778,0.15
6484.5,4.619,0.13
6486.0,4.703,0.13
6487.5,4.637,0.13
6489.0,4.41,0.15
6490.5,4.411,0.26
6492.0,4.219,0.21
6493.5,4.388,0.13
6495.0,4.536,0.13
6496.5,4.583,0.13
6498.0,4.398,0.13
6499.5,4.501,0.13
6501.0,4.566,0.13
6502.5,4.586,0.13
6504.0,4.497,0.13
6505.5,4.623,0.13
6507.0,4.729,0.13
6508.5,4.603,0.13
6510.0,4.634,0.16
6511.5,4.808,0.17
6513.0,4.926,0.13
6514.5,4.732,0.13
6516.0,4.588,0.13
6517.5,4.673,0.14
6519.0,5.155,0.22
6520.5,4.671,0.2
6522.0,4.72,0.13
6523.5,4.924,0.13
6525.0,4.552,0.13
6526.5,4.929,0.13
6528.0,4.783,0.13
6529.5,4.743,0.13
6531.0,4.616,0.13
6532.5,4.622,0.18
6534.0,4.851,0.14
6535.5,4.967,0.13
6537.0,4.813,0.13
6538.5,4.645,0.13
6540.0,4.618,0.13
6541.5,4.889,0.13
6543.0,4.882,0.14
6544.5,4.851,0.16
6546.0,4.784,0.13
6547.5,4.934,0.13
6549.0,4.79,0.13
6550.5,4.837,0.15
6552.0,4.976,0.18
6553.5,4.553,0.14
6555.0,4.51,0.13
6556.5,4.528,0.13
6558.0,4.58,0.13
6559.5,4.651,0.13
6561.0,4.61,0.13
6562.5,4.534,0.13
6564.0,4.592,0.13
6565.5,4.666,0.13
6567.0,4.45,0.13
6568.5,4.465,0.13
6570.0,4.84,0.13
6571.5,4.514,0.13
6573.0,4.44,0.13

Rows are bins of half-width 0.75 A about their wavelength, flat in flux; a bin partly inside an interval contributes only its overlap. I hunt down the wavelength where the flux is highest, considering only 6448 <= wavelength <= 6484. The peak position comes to 6474.0 A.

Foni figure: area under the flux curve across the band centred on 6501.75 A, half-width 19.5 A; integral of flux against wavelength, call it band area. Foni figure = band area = 180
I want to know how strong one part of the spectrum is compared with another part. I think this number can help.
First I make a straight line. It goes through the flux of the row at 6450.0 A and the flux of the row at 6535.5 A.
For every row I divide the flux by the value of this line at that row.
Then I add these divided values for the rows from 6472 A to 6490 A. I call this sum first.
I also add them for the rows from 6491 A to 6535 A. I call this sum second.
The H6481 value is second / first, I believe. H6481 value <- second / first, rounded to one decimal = 2.3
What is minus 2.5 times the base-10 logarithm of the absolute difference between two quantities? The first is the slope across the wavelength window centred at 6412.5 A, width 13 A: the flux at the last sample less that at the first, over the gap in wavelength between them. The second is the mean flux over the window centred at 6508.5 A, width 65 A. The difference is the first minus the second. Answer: -1.68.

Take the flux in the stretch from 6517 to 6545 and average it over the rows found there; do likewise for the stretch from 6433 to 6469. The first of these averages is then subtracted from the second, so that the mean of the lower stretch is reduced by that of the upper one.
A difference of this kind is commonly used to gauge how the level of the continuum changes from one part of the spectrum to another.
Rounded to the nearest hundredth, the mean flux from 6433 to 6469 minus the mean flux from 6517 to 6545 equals -0.12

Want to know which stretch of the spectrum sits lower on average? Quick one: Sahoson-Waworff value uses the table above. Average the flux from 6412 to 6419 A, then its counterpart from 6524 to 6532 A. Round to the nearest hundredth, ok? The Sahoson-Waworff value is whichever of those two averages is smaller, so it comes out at 4.66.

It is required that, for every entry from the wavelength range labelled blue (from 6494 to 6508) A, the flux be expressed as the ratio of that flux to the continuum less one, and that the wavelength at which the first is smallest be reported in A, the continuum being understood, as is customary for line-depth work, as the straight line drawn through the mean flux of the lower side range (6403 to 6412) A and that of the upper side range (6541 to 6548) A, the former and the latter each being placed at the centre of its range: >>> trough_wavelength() 6498.0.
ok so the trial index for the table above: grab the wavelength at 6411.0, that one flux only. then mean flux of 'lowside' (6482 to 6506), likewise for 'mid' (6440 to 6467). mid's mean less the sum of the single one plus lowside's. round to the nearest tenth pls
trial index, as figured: -4.4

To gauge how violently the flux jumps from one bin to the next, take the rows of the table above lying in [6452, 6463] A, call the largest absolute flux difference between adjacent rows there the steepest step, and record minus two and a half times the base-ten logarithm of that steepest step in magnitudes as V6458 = 1.5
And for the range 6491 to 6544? 0.8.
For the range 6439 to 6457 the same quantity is 0.7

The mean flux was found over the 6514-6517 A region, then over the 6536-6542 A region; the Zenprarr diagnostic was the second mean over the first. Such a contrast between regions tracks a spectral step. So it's 1.02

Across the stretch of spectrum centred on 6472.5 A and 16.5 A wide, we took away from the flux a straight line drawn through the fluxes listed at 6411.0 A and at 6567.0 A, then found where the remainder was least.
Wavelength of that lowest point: 6465.0 A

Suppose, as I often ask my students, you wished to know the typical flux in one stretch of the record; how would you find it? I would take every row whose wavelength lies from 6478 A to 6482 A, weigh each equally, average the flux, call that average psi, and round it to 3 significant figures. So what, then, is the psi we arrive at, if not 4.65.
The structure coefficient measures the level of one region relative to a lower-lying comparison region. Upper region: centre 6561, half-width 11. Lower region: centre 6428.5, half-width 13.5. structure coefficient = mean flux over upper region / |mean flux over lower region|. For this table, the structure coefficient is 0.98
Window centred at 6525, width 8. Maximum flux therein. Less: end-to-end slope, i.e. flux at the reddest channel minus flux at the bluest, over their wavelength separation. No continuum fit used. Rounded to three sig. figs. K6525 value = 4.92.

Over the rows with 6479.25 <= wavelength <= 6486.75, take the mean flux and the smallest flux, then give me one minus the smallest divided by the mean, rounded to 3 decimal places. 0.034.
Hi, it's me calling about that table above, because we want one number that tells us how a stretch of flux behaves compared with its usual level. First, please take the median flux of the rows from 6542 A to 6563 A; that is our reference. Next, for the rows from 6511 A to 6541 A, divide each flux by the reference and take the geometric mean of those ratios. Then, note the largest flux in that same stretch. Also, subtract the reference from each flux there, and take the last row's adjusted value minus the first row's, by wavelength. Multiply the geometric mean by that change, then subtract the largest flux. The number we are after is -5.35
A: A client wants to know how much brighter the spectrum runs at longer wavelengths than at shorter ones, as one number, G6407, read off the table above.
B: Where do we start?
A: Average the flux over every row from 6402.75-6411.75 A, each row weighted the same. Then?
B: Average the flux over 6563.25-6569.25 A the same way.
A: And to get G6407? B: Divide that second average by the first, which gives 1.00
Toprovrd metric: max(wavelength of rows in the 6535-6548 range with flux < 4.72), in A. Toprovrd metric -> 6540.0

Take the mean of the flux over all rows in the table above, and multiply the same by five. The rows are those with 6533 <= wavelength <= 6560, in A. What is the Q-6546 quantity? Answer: 23.8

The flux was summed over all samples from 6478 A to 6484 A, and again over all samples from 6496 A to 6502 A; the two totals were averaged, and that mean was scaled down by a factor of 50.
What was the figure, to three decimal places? 0.368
